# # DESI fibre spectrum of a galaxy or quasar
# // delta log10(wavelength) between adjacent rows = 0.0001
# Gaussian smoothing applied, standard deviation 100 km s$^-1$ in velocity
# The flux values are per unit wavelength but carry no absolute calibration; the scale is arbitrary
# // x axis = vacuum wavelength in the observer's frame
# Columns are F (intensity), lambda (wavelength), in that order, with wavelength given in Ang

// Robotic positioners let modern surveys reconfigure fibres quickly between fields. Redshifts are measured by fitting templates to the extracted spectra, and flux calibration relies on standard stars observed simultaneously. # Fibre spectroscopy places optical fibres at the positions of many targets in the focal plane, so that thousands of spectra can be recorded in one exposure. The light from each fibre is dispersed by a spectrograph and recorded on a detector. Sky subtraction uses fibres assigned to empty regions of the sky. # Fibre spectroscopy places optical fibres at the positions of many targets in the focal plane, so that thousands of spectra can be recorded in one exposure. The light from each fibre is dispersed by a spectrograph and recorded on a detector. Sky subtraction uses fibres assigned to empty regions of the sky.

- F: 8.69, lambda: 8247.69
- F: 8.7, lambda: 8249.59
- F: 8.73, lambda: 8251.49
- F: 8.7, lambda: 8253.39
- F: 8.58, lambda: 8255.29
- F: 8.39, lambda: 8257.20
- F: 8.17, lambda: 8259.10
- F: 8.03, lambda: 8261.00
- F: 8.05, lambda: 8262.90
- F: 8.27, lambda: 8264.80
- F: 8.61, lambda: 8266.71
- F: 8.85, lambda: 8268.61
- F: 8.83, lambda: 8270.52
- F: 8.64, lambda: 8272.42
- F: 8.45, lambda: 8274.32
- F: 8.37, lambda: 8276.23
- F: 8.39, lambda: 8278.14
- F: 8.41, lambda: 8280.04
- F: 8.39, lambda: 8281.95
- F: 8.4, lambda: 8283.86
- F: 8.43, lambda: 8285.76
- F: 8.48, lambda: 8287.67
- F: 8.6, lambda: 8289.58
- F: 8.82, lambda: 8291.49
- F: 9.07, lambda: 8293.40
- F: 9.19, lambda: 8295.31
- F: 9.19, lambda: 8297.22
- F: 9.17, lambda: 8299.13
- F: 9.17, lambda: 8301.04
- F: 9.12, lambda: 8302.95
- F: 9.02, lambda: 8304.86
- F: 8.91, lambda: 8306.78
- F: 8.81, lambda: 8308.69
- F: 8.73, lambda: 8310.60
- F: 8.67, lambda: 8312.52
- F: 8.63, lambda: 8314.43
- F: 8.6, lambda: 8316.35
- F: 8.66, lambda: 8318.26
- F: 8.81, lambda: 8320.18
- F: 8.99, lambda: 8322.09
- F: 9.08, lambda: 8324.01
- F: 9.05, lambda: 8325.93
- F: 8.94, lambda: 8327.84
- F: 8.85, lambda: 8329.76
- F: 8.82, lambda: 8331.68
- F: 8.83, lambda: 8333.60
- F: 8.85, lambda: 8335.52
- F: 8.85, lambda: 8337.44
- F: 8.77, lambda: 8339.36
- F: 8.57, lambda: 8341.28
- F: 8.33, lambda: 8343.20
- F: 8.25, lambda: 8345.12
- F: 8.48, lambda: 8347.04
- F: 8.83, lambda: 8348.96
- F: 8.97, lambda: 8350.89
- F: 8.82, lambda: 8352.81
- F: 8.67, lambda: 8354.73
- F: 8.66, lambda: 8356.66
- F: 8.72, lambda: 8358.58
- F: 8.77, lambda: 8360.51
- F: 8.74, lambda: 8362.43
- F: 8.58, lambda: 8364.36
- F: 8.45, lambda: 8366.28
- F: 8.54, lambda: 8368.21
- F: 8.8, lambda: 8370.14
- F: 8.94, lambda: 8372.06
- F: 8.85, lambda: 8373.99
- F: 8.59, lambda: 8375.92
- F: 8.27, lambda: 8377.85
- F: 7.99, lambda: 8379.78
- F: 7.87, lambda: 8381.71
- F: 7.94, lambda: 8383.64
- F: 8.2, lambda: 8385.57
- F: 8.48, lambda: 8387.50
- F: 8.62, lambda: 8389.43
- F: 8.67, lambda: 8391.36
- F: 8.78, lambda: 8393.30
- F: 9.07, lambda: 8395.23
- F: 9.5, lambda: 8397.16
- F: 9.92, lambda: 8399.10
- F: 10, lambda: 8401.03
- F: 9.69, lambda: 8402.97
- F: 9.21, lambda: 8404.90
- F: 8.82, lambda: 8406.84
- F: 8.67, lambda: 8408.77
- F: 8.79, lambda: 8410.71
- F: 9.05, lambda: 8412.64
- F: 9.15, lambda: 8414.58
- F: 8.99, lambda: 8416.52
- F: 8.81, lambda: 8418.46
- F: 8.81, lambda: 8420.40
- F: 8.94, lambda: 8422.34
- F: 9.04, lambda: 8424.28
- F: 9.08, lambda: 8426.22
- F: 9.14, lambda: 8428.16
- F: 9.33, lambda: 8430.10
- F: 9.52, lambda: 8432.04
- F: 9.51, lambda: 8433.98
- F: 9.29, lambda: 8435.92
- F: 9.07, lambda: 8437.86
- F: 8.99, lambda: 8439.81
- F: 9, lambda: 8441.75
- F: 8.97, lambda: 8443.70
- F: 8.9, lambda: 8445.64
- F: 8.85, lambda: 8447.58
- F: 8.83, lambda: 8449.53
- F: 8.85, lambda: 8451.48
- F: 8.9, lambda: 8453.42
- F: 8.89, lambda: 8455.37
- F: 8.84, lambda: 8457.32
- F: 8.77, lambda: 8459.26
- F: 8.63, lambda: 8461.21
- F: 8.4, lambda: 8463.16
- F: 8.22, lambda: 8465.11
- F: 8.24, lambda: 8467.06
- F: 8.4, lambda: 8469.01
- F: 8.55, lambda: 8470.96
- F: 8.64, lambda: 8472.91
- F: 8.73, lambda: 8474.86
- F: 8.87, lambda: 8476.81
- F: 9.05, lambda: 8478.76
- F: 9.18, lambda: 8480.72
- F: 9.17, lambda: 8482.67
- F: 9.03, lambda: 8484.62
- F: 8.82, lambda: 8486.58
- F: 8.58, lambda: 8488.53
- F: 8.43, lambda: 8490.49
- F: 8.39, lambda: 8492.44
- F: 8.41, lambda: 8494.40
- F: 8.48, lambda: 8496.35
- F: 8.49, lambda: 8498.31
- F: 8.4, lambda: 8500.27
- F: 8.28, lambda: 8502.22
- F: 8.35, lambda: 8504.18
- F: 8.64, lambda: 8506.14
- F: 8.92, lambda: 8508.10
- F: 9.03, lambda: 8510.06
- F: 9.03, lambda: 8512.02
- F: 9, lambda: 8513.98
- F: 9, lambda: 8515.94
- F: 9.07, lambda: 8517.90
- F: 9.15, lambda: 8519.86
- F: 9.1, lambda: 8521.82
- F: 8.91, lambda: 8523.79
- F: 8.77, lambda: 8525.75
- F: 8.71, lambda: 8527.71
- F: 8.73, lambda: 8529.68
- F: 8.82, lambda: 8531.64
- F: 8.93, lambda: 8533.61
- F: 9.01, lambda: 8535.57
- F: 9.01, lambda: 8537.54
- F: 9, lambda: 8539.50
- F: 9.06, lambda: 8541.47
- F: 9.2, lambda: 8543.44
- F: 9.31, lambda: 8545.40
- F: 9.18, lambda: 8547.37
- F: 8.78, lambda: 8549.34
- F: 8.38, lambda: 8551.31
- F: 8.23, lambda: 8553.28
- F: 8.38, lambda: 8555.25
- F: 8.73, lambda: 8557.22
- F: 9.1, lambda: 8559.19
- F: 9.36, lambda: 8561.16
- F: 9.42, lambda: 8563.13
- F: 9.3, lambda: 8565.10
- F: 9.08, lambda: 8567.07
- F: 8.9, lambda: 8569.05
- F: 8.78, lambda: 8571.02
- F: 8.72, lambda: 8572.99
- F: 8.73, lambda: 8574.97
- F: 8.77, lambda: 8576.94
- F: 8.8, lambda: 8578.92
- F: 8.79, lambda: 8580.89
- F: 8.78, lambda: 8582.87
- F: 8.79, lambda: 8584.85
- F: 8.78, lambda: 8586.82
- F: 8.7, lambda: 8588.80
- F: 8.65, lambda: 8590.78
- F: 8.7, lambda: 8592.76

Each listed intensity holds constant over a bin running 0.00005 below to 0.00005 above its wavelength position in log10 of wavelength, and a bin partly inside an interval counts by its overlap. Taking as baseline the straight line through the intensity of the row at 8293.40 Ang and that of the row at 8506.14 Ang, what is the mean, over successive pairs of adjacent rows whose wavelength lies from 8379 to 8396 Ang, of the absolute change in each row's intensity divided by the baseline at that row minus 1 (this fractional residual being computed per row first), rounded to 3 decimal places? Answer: 0.019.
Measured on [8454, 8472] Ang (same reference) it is 0.014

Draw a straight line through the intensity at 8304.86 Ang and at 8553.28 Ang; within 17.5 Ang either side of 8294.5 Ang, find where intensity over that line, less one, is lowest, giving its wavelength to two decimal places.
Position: 8278.14 Ang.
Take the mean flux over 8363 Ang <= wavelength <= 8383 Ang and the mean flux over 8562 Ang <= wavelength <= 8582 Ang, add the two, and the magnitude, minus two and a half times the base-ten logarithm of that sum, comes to -3.10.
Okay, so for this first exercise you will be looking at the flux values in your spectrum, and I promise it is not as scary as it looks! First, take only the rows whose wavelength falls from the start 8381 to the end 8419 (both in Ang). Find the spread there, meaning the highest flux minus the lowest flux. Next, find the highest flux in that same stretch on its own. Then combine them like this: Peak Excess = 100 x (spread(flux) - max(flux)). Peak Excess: -787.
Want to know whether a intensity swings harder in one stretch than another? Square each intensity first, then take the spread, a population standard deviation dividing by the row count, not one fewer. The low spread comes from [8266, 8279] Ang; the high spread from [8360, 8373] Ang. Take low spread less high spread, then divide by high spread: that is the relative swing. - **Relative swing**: 0.1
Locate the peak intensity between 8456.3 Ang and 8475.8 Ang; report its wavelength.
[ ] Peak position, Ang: 8457.32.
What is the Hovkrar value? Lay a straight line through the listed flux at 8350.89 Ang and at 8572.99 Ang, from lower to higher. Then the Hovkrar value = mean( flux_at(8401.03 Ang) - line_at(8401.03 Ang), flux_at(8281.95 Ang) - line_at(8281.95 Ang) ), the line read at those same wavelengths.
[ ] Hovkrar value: 0.21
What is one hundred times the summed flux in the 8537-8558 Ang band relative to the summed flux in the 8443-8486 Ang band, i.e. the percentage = 50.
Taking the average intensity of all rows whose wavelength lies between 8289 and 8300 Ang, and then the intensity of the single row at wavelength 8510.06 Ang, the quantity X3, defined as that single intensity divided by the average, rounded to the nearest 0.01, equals 1.00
